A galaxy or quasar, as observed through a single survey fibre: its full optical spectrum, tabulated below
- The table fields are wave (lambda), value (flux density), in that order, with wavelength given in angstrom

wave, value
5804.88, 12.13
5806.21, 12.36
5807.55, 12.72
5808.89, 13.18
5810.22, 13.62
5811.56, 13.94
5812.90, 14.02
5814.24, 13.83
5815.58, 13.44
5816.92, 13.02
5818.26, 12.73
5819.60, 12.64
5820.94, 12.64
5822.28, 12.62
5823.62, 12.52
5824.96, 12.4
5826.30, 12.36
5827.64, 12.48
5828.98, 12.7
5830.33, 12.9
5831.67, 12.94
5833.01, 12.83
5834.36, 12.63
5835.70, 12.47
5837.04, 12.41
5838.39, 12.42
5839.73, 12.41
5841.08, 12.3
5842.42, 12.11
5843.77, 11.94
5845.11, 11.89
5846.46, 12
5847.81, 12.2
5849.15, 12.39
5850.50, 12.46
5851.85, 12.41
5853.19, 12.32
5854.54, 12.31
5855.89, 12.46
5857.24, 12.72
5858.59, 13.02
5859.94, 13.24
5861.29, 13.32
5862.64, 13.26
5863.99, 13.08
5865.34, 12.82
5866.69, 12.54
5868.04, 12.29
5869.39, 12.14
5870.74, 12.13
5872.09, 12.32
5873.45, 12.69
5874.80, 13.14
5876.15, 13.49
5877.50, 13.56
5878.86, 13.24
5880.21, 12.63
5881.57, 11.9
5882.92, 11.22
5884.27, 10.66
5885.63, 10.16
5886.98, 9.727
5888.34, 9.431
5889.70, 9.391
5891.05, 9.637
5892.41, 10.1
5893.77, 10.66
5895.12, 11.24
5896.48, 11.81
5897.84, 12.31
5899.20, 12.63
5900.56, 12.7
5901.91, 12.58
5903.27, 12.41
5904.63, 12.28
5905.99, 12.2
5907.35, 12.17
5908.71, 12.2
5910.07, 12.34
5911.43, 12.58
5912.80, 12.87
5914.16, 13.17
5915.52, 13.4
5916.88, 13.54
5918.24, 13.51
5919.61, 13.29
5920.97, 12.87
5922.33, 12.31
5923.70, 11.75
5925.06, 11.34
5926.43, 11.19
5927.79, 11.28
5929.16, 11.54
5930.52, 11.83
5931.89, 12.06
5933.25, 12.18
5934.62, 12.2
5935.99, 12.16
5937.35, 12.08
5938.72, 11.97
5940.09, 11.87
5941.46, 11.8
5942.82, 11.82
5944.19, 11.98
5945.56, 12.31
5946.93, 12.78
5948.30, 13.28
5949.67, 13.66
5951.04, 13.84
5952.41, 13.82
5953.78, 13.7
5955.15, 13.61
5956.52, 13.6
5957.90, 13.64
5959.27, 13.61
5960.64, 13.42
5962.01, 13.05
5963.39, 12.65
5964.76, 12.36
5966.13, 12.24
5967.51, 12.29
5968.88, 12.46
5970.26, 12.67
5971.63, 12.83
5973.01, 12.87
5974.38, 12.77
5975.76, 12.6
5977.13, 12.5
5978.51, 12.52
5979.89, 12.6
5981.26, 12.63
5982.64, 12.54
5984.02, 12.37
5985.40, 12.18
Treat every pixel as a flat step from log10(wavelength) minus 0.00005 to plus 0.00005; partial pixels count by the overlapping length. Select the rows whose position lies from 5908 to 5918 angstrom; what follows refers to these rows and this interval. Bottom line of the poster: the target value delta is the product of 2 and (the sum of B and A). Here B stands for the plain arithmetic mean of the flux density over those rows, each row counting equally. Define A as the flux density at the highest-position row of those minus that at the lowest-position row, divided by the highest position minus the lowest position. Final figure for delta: 26.1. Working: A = 0.16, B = 12.9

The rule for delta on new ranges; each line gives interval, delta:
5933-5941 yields 24.1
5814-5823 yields 25.7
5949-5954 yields 27.5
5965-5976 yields 25.3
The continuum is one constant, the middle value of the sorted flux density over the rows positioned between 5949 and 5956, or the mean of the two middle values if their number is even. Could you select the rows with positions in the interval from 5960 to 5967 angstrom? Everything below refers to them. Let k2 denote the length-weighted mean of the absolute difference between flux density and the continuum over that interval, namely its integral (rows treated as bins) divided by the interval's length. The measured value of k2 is 1.0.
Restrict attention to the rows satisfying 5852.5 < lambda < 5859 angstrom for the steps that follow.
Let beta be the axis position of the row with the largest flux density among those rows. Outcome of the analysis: 5858.59 angstrom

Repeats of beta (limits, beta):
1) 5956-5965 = 5957.90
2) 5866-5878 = 5877.50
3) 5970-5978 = 5973.01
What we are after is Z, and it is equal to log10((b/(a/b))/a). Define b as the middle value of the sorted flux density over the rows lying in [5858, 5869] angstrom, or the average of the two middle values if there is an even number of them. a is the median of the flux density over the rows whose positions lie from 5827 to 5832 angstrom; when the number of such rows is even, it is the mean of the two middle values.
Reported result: 0.02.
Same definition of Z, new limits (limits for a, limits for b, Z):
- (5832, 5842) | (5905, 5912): -0.02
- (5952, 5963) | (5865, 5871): -0.09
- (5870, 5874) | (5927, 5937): -0.02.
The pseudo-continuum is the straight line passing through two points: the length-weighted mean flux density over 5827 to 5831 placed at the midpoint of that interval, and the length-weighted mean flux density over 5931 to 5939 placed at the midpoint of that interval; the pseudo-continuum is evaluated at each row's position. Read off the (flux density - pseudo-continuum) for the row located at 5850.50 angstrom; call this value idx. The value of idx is -0.10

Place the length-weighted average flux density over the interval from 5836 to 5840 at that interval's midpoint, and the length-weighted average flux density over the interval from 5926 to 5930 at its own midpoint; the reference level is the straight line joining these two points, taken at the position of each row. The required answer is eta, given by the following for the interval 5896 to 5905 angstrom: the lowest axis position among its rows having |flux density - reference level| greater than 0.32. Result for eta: 5897.84 angstrom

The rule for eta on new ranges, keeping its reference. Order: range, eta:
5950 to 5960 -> 5951.04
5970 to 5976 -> 5970.26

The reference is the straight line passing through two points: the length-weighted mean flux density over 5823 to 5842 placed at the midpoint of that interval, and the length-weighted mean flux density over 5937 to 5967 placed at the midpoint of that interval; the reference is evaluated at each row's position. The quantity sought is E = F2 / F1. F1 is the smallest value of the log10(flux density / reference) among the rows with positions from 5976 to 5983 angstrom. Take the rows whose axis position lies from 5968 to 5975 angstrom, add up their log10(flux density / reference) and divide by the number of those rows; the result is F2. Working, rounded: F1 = -0.015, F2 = -0.007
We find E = 0.5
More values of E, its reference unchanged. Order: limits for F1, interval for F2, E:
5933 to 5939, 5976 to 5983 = 0.4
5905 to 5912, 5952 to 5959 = -1.3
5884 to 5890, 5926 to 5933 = 0.3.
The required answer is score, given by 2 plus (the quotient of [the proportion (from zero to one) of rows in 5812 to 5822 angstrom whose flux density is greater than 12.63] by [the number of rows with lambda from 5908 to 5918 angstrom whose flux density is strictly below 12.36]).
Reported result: 2.50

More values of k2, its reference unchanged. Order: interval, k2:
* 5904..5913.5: 1.3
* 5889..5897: 3.3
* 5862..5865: 0.6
